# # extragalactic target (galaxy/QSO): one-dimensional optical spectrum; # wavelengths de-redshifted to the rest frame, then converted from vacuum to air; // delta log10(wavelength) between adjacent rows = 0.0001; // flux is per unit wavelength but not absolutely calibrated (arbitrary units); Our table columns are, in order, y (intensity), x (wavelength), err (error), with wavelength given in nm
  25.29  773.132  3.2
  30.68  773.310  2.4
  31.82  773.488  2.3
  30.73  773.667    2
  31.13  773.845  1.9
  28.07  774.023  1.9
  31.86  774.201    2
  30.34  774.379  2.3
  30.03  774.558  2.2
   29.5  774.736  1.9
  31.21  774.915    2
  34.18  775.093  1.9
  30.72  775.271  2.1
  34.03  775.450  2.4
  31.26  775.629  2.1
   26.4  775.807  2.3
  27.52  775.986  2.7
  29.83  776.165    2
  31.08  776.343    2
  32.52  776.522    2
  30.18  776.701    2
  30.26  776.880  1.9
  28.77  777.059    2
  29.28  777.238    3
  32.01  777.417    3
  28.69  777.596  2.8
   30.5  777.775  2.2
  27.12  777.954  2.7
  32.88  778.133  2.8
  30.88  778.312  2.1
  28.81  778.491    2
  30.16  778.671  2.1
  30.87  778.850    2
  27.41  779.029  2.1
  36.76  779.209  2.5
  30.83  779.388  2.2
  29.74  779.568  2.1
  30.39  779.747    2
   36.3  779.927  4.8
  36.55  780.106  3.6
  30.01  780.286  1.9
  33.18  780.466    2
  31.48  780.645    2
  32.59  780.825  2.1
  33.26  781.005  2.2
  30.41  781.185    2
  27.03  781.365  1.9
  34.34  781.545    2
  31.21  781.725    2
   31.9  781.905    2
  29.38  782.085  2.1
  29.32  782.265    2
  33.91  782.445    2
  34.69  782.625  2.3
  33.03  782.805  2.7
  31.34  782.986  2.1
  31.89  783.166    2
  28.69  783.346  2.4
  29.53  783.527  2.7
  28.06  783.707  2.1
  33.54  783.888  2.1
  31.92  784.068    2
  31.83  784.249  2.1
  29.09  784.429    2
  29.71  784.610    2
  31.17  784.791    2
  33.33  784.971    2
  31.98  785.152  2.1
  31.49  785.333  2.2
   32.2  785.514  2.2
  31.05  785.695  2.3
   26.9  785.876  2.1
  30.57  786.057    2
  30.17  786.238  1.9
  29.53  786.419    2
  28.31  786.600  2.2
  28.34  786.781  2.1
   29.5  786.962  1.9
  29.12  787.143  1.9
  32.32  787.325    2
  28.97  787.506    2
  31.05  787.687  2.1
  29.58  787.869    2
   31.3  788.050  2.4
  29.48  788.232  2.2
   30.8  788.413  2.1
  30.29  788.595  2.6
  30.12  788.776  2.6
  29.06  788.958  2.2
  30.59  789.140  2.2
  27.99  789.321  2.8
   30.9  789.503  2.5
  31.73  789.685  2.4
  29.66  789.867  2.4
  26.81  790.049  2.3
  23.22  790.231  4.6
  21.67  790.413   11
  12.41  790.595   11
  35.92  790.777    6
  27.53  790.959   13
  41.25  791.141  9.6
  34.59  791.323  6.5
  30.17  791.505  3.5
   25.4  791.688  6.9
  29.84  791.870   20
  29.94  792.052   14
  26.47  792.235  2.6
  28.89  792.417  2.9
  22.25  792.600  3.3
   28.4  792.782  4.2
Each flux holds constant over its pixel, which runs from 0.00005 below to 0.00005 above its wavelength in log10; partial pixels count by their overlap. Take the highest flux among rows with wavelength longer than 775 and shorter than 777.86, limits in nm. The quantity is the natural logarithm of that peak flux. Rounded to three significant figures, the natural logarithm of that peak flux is 3.53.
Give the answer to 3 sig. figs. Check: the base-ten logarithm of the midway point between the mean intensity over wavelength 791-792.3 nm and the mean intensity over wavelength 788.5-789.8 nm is 1.49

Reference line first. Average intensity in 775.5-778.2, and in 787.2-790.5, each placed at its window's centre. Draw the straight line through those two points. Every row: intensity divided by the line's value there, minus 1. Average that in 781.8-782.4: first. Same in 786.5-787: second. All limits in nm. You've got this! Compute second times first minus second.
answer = 0.02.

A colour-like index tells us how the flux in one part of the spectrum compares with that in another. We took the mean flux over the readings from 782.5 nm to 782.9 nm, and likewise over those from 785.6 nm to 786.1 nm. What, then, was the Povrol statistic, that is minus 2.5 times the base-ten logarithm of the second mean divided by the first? 0.15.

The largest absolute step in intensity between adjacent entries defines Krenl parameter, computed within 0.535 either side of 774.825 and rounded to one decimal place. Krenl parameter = 3.5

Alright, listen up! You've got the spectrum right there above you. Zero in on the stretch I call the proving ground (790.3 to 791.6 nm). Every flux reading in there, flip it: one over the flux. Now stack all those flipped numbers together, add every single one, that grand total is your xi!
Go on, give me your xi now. 0.277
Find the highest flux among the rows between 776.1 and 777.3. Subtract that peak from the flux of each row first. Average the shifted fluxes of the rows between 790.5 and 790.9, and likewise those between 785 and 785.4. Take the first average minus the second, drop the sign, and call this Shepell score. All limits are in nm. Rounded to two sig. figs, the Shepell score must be 7.6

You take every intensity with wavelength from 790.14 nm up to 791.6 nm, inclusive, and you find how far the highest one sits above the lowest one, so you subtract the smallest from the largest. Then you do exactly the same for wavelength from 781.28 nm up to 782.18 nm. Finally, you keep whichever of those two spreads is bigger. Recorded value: 28.8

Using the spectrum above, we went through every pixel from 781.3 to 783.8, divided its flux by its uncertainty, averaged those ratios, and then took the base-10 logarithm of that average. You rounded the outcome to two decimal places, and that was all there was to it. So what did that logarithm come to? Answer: 1.16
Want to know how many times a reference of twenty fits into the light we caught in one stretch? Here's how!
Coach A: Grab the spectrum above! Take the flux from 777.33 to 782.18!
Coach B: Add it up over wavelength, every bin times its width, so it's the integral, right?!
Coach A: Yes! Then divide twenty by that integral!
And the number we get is 0.13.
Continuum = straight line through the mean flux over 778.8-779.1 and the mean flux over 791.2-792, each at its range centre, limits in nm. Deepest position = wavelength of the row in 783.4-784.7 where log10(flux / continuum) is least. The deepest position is 783.707 nm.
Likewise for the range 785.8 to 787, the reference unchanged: 785.876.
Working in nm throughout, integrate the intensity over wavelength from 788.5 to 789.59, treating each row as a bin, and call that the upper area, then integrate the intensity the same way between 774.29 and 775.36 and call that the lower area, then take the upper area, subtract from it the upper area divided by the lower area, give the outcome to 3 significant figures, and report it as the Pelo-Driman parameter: 31.5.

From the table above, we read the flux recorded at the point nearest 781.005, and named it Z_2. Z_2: 33.26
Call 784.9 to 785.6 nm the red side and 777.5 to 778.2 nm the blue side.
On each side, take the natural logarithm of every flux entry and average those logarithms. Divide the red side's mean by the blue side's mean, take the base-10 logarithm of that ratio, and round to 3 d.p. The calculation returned 0.010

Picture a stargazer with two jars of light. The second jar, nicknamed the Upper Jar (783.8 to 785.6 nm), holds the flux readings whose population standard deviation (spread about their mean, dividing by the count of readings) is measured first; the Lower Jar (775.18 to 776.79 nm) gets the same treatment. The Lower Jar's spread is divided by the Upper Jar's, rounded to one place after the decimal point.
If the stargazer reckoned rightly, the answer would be 1.7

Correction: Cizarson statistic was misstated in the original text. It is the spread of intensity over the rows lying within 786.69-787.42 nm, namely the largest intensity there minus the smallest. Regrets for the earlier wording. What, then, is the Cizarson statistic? 4.0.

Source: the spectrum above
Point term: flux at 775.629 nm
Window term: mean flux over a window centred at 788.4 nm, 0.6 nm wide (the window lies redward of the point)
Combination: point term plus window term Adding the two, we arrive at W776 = 61.5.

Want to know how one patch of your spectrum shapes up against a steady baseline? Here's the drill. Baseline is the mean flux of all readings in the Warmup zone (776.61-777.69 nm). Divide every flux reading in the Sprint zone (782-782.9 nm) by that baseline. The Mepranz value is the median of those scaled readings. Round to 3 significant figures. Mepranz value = 1.11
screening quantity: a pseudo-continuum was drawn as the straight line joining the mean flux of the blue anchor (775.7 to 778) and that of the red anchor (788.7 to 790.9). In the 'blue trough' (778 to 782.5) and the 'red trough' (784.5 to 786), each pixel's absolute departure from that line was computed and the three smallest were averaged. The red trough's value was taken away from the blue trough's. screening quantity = -1.25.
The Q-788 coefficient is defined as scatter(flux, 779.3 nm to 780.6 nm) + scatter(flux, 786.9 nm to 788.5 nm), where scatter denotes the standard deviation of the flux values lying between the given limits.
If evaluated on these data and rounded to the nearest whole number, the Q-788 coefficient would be 4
